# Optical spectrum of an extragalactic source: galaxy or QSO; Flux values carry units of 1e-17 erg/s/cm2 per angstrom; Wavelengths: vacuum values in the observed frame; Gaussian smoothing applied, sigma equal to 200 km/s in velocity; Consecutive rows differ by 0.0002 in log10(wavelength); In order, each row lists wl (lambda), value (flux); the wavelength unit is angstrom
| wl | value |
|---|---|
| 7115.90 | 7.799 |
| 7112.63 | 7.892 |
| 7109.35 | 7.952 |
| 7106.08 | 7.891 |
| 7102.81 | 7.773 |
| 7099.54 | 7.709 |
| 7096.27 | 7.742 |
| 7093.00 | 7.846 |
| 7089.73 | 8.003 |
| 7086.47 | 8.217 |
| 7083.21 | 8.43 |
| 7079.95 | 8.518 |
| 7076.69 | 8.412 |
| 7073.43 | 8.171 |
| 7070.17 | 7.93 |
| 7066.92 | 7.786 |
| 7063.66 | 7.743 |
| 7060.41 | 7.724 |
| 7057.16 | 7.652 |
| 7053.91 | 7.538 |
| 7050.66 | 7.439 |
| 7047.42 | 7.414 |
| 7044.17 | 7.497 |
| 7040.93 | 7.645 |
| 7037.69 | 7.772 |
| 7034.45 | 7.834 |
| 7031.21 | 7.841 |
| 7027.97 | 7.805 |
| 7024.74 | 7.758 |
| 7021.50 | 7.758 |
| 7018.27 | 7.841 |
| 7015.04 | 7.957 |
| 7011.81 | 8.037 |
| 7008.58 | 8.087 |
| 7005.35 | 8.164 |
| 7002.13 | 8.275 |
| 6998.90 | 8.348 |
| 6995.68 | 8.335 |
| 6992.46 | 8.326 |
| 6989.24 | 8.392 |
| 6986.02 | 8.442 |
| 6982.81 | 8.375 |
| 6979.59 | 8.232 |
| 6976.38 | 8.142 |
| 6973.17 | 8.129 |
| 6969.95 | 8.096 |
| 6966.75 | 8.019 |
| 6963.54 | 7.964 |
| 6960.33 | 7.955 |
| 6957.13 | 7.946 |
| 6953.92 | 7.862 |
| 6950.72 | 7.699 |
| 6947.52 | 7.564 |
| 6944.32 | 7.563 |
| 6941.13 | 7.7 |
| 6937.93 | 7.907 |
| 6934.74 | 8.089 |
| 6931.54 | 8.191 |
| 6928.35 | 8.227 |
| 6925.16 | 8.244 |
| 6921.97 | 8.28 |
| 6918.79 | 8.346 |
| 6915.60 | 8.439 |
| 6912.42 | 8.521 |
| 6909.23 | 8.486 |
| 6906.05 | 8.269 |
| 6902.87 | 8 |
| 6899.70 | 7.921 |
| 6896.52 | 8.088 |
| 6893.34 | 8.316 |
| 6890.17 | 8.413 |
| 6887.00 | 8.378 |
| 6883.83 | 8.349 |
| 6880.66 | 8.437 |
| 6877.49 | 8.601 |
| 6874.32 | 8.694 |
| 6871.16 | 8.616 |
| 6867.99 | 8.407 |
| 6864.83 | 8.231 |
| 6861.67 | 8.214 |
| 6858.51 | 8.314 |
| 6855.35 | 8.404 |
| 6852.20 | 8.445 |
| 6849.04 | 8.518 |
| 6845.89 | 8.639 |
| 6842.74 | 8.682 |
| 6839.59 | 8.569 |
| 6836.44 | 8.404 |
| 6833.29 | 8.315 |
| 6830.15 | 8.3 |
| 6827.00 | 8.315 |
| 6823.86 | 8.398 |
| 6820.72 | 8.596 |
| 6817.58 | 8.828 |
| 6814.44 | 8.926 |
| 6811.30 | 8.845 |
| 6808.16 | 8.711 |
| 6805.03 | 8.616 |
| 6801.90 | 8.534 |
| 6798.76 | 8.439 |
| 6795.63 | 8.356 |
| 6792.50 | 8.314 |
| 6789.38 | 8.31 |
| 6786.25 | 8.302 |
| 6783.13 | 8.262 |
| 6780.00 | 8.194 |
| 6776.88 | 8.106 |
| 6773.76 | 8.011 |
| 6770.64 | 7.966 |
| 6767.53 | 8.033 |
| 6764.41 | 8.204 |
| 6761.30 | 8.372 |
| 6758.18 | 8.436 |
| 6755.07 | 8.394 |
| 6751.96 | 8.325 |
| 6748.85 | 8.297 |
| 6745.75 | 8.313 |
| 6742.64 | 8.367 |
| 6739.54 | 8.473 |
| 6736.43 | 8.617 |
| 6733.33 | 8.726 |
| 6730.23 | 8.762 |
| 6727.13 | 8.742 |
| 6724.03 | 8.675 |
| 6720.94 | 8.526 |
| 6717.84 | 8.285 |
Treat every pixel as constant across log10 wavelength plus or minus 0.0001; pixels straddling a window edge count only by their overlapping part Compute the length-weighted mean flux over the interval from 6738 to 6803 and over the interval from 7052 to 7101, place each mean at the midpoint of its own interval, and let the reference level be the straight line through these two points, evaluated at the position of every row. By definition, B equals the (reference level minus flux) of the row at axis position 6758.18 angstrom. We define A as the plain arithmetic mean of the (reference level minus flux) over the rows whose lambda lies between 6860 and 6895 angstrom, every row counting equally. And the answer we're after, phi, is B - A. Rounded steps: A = -0.25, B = -0.14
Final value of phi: 0.11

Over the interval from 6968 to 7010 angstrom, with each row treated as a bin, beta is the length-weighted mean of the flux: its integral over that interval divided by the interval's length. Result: 8.26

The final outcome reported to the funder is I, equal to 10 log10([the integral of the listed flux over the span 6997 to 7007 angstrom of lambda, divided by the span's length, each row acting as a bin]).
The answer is 9.17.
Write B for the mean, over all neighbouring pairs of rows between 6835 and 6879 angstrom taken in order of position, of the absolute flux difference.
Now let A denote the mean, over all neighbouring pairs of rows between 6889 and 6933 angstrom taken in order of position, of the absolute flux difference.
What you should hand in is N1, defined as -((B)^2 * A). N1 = -0.0011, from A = 0.109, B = 0.101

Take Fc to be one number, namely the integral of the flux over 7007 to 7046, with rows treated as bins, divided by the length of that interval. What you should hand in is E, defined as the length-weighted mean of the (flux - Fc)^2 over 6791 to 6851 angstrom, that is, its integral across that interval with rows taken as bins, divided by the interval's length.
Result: 0.56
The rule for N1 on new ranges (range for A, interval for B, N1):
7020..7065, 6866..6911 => -0.0012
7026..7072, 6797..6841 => -0.0009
